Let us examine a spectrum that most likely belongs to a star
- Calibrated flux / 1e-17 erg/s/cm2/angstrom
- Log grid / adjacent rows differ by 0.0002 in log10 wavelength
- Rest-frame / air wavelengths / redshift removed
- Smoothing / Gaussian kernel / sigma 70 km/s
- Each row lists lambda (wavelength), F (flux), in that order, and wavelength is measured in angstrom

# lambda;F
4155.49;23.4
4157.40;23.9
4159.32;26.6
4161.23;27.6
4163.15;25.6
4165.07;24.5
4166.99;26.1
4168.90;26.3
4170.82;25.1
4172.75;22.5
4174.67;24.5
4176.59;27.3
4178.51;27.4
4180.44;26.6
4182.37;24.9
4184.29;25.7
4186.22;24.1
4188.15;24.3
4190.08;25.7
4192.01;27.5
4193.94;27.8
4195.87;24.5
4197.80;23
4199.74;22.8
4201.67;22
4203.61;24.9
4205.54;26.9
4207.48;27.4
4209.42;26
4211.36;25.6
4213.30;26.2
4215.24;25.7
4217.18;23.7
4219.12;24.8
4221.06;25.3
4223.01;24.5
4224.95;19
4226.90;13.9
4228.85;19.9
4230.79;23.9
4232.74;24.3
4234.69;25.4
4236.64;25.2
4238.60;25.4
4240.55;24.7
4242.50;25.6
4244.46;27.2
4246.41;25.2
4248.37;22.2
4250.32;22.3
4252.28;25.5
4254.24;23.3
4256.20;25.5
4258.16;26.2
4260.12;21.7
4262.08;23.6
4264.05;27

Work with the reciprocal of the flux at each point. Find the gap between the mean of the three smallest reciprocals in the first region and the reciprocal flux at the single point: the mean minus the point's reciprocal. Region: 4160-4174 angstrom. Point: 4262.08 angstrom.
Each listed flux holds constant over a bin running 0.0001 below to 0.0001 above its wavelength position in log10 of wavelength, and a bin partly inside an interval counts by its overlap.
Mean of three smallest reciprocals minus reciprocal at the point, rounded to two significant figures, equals -0.0048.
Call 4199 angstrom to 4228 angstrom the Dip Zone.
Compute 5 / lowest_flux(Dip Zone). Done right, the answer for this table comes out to 0.36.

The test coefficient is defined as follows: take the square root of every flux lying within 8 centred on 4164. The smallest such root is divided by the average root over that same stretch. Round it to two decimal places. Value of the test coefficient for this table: 0.97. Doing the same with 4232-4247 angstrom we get 0.98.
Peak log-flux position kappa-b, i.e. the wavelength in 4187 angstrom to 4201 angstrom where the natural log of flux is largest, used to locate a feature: 4193.94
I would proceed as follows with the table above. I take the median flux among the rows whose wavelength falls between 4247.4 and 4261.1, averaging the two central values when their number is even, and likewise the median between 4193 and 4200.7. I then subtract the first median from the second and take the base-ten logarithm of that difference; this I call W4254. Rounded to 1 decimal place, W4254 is -0.3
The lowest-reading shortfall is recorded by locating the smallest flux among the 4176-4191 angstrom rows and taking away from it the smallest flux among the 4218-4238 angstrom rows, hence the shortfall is 10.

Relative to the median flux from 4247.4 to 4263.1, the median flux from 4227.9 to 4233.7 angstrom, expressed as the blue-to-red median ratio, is 1.02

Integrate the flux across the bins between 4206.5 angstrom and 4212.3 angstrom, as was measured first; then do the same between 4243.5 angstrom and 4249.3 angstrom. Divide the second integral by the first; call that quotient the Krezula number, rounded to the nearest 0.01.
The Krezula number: 0.95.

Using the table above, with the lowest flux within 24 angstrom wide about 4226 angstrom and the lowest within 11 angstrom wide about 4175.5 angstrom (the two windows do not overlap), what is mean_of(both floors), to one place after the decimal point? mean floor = 18.2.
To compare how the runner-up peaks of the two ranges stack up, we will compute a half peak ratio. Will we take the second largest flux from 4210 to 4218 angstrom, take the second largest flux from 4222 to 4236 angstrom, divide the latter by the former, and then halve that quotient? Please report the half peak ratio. 0.48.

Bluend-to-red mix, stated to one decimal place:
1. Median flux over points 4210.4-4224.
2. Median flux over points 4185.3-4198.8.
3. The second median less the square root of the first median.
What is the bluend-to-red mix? 19.5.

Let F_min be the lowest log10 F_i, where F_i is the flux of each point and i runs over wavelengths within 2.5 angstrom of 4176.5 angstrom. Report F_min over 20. 0.0695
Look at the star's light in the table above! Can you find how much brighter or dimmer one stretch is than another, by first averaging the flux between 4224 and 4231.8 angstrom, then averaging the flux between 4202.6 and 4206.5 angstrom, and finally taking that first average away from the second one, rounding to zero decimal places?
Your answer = 7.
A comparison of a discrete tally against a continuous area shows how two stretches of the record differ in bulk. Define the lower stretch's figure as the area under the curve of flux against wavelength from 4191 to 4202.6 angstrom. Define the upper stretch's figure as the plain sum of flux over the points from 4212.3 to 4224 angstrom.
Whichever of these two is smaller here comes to 150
